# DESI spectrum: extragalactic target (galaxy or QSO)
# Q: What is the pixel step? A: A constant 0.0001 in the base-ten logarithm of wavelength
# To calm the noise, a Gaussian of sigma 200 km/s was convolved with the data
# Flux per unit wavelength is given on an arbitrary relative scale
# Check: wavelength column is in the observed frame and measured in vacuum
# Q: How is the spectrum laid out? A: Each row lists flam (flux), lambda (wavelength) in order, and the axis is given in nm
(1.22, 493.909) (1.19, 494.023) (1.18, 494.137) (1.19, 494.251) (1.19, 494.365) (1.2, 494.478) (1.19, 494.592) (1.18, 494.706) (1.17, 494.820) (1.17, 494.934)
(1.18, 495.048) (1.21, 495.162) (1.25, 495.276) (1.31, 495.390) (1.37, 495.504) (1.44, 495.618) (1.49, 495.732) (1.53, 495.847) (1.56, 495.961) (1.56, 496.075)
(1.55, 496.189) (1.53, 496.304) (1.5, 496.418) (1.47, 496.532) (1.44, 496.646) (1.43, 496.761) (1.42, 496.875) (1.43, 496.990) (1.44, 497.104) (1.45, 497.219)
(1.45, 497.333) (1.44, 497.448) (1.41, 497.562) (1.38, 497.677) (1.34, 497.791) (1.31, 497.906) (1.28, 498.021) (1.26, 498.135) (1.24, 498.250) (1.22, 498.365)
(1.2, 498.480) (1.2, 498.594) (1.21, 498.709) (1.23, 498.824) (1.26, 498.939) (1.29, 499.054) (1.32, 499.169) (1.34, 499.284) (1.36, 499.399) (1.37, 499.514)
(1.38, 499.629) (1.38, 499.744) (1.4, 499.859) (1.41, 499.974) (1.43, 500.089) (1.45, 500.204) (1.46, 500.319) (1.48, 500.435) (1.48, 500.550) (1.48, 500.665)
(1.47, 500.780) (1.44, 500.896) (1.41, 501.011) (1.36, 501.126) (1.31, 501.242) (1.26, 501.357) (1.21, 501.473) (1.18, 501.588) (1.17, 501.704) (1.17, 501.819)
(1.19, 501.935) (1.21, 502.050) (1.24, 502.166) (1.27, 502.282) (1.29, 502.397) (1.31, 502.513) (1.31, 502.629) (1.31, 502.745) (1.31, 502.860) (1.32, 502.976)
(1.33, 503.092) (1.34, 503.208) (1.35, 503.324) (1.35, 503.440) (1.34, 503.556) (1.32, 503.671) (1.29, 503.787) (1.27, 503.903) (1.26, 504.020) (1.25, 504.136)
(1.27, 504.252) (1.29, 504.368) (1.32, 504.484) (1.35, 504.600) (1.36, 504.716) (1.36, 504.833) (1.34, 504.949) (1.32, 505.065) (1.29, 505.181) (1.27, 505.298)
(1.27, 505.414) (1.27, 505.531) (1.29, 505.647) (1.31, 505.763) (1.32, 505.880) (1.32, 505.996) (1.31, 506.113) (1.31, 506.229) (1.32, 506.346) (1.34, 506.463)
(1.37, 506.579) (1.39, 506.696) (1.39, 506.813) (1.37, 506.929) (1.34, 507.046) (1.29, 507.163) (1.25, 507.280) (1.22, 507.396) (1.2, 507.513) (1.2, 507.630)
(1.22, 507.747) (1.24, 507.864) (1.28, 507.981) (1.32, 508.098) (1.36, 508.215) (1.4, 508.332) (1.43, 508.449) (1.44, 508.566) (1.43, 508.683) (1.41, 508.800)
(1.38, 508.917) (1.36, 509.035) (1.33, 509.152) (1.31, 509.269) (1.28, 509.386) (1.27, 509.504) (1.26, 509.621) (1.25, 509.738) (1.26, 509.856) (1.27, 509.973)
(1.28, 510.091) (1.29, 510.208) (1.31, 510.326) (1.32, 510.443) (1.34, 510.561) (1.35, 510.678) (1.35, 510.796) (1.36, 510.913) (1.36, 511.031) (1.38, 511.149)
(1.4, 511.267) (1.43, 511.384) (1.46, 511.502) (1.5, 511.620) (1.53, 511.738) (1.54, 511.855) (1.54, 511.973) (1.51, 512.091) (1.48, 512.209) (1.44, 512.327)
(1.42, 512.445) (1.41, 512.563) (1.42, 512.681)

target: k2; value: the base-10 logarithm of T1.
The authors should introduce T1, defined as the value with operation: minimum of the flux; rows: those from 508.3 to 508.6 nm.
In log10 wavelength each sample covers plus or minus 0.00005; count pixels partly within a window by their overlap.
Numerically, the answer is 0.146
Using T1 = 1.4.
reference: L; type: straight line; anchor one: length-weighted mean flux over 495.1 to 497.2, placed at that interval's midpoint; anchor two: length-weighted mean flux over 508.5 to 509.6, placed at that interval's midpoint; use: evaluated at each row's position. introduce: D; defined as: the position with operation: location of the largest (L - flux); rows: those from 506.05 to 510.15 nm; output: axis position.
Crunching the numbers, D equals 507.513 nm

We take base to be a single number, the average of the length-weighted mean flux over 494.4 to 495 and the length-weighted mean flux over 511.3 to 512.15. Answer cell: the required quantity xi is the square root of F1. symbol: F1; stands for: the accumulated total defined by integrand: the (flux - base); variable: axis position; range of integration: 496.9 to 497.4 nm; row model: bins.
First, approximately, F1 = 0.05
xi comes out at 0.22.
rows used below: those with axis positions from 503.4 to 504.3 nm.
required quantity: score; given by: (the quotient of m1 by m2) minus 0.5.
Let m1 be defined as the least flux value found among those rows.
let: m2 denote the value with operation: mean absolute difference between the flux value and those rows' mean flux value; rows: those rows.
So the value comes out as 38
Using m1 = 1.25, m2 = 0.032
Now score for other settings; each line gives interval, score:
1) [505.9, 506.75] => 51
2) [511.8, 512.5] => 34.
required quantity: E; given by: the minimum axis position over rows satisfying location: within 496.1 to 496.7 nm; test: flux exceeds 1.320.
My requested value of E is 496.189 nm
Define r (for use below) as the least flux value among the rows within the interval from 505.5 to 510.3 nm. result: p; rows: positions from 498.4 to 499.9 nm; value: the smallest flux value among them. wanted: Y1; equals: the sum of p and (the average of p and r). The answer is 2.40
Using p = 1.2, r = 1.2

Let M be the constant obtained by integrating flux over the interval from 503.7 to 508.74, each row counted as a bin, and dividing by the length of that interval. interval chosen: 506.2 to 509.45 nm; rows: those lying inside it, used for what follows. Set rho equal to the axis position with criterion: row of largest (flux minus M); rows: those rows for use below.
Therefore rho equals 508.566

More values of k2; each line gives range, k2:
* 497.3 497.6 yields 0.149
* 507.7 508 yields 0.086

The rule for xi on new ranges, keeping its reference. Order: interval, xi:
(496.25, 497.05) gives 0.31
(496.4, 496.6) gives 0.17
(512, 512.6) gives 0.26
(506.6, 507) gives 0.13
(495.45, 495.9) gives 0.23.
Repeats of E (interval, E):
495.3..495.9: 495.504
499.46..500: 499.514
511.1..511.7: 511.149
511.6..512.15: 511.620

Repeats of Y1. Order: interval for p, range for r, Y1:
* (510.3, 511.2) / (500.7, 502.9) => 2.55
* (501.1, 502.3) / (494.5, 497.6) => 2.34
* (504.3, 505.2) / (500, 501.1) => 2.64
